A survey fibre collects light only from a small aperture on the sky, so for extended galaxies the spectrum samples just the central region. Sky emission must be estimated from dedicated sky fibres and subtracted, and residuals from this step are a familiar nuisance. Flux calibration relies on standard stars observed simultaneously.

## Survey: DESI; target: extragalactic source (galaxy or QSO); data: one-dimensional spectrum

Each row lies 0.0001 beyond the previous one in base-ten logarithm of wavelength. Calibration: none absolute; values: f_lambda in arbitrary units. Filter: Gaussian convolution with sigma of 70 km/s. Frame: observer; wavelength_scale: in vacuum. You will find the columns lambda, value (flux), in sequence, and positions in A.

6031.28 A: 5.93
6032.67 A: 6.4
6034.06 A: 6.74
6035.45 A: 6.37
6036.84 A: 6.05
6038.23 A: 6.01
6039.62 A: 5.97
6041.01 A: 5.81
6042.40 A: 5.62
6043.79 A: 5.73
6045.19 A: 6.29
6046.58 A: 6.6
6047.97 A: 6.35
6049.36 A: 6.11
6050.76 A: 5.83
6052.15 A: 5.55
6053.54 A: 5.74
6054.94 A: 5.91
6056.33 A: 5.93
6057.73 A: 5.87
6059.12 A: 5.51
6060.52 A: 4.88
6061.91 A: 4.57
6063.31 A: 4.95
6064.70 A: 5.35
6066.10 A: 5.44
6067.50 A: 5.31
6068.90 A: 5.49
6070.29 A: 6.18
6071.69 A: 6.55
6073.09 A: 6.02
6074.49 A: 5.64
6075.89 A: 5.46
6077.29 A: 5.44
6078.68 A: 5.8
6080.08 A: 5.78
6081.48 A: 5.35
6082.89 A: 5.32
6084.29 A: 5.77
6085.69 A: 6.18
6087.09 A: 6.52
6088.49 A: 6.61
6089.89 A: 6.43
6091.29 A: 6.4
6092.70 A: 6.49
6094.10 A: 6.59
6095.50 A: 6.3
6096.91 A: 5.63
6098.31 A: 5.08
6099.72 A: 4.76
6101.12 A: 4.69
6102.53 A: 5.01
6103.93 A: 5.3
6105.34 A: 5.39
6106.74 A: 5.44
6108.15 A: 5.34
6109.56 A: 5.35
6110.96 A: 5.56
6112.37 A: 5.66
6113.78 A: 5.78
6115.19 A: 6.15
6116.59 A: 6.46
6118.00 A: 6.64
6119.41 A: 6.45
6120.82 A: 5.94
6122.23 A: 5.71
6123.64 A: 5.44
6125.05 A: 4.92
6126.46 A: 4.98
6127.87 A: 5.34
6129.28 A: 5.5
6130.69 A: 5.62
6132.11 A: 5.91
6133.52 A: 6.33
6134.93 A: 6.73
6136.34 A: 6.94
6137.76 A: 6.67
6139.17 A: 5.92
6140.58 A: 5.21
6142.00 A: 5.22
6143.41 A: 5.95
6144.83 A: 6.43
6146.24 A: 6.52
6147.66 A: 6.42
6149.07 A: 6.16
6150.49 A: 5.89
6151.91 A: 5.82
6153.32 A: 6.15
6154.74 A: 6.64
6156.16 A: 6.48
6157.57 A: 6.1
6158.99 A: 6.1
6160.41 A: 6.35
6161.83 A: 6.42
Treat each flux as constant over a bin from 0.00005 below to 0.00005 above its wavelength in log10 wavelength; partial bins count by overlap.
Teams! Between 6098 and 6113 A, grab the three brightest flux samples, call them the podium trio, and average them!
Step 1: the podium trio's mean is 5.6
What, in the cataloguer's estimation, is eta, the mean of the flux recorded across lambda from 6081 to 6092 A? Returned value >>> 6.1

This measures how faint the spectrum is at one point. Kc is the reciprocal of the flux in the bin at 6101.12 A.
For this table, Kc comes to 0.213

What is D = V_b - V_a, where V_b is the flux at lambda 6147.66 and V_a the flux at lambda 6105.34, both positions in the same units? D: 1.0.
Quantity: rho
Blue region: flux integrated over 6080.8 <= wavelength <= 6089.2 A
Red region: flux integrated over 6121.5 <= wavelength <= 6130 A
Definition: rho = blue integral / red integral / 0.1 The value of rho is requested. 11.1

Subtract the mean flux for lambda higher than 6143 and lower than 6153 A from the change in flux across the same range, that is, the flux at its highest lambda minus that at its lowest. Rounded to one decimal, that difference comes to -6.3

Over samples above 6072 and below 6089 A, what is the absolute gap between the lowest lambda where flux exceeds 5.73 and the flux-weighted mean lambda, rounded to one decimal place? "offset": 7.9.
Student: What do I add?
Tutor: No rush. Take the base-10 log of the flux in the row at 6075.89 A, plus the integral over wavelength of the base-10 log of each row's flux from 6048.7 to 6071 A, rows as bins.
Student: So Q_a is 17.3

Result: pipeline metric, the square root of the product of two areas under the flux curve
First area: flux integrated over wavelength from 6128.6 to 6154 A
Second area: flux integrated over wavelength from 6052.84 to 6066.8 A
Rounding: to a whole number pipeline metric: 108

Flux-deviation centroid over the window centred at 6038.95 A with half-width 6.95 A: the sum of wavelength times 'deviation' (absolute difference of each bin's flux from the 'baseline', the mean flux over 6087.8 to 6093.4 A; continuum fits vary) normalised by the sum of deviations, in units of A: 6040.4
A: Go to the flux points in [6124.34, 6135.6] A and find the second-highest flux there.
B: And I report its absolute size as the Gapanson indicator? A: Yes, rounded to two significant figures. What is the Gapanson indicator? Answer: 6.3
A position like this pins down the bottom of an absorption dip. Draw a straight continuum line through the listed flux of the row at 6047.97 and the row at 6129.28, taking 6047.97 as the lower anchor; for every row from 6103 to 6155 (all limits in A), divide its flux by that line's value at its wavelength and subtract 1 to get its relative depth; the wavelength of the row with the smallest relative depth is 6125.05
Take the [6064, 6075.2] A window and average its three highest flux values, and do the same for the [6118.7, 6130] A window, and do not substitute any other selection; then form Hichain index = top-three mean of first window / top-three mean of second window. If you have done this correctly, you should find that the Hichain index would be 1.04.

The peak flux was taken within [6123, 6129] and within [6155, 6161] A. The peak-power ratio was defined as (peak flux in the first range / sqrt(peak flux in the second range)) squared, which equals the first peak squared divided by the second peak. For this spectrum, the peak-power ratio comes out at 4.6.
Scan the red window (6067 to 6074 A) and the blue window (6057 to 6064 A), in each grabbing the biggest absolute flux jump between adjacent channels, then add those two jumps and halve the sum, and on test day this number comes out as 0.66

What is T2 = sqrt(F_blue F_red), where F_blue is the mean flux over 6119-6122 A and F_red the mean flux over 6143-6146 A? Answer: 6.2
